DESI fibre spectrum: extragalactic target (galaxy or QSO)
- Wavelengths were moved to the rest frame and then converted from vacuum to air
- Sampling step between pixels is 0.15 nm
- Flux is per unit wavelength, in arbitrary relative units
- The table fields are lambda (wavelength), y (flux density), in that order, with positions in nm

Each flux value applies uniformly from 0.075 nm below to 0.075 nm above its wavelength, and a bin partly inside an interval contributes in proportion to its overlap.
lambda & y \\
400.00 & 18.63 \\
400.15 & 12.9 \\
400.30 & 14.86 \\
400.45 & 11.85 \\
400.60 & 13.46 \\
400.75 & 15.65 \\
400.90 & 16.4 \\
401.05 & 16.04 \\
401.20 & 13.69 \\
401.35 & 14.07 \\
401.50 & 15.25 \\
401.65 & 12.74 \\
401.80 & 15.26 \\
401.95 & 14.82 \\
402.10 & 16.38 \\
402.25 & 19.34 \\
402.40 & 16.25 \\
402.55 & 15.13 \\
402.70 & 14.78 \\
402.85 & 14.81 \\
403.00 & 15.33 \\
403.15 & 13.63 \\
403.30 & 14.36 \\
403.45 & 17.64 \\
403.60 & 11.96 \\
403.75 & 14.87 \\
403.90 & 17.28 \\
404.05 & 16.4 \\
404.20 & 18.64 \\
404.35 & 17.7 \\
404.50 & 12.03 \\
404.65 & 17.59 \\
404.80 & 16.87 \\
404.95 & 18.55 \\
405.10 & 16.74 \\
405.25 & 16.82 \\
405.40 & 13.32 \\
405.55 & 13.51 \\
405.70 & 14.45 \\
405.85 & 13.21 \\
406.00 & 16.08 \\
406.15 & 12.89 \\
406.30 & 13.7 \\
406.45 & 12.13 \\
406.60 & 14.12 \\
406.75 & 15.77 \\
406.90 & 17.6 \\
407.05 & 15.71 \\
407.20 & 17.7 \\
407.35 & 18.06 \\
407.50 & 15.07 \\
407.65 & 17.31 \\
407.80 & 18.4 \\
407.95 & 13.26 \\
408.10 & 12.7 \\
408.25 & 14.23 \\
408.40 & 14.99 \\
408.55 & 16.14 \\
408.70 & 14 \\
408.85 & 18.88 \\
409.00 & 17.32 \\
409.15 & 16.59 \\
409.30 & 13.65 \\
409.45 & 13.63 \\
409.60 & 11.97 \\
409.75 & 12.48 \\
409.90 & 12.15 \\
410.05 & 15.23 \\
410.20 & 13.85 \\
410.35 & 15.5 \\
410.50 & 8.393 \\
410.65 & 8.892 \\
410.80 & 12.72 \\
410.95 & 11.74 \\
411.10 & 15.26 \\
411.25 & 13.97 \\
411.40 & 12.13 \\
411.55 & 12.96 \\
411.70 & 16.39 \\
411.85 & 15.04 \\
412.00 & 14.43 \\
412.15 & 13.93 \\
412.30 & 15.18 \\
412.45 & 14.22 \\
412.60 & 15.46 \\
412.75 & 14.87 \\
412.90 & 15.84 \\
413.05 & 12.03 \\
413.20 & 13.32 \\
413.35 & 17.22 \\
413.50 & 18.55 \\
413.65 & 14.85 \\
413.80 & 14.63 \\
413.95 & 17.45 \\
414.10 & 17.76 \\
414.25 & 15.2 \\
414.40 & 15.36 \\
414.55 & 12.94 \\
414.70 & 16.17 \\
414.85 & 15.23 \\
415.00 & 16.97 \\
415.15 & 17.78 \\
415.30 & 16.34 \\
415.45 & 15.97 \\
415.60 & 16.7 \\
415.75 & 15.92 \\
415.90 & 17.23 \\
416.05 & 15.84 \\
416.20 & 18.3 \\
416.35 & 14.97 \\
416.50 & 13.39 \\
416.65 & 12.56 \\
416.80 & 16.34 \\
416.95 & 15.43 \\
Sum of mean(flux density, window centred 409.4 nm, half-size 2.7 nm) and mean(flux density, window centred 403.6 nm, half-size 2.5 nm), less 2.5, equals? 27.5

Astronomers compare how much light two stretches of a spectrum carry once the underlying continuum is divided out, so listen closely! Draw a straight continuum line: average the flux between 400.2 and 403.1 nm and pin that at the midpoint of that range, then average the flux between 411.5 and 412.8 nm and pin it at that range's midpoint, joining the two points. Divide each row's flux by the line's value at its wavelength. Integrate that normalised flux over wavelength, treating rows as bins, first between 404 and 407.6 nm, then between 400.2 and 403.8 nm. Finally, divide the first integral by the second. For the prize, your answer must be 1.05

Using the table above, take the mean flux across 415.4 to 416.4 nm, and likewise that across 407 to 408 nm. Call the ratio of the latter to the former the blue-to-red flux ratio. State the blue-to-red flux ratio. 1.01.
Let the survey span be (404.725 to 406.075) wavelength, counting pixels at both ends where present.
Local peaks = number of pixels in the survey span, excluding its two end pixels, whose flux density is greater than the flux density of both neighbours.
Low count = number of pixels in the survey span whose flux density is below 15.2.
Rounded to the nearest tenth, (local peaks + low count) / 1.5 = 4.7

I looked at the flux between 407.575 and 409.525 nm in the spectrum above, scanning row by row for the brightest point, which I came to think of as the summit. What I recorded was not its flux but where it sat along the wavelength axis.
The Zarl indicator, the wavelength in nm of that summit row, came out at 408.85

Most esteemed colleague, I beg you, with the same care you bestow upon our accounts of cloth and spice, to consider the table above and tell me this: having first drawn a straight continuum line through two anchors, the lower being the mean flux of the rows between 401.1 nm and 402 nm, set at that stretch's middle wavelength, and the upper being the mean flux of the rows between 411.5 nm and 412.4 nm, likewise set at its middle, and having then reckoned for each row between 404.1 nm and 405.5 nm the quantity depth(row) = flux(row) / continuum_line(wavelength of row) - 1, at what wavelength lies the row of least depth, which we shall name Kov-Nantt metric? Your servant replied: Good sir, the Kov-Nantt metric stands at 404.50 nm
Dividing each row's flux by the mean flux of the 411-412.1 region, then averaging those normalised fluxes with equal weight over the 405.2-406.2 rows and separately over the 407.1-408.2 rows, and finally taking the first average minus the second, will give -0.12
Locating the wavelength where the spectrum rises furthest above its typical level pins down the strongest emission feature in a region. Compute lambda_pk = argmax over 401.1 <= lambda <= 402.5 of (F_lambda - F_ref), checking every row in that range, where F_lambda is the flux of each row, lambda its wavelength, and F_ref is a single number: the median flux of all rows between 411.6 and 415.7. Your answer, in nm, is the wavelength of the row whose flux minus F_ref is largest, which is 402.25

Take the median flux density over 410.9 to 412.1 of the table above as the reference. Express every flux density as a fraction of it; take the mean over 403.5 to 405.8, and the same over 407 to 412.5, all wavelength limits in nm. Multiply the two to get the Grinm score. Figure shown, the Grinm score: 1.13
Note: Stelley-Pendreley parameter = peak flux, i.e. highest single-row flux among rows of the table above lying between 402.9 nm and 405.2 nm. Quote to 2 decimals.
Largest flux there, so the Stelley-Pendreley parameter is 18.64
